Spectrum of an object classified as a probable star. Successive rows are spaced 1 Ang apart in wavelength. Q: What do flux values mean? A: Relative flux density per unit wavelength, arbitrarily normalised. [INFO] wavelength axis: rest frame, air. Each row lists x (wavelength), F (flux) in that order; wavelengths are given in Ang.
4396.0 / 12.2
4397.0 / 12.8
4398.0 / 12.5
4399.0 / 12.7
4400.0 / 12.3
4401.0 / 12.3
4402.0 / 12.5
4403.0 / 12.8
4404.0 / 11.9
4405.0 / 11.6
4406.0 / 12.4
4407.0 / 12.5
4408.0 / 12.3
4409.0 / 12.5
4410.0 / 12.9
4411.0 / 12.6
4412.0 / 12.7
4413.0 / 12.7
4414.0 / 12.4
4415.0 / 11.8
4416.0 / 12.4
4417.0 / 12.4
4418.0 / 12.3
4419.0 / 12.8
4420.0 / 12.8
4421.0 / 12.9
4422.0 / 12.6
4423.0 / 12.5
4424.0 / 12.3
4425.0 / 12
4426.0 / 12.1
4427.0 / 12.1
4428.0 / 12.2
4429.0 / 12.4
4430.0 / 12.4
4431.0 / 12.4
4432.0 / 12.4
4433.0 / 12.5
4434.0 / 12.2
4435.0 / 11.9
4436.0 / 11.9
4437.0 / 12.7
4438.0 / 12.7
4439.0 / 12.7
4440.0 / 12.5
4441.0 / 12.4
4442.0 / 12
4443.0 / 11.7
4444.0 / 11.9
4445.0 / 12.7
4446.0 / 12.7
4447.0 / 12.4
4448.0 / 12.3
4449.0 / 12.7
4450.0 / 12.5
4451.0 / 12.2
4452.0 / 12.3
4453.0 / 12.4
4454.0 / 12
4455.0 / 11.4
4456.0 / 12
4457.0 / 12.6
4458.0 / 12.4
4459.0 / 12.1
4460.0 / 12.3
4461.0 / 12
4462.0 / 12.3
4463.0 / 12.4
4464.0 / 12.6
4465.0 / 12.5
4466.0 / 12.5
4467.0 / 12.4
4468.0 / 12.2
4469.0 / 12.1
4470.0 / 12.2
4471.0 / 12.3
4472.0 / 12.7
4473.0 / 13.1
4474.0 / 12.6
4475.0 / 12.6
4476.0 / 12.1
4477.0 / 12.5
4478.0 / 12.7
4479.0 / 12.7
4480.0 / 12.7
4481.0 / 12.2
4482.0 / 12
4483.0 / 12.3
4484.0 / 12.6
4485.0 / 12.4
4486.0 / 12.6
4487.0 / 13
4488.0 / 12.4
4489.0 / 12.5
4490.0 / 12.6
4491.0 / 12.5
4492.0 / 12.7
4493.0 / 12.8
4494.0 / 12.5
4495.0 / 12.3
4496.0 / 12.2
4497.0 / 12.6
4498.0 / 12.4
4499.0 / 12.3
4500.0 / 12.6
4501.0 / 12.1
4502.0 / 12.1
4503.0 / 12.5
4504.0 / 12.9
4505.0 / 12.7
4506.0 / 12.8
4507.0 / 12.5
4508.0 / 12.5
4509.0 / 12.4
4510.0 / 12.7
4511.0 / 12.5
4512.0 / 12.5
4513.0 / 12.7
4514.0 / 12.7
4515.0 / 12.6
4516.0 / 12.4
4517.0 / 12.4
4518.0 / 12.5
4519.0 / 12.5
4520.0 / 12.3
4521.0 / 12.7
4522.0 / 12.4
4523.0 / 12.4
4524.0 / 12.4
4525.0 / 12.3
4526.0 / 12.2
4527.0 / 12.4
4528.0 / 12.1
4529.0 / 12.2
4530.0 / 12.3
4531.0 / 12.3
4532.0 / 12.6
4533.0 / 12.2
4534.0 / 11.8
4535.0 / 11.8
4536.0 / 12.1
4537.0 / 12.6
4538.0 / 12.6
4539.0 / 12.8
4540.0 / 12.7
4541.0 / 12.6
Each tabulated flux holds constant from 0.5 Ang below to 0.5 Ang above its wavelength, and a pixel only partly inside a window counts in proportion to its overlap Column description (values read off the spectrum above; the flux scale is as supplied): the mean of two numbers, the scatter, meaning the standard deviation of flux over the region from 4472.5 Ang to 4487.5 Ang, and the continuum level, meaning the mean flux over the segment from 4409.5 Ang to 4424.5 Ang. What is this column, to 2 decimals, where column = 6.42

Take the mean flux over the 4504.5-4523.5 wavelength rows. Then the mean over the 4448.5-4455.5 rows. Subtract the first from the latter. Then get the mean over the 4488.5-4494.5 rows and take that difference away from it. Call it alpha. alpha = 12.9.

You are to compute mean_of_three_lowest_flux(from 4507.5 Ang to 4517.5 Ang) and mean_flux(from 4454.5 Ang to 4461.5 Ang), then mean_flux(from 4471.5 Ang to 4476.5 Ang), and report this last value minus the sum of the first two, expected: -11.9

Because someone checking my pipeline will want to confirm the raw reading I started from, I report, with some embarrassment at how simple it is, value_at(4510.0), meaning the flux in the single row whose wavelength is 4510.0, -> 12.7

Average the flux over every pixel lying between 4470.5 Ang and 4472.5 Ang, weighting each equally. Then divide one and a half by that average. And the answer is 0.120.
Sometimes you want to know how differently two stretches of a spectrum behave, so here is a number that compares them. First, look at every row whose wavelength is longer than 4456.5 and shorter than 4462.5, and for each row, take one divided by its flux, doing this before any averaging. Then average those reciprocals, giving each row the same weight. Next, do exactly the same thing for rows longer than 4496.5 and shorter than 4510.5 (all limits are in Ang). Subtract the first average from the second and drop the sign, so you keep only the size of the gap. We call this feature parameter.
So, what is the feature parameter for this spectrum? 0.0015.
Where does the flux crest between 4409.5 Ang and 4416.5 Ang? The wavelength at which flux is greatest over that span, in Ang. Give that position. 4410.0 Ang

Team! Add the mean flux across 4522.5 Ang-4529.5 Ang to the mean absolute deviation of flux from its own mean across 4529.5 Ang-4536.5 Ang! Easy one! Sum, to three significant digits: 12.5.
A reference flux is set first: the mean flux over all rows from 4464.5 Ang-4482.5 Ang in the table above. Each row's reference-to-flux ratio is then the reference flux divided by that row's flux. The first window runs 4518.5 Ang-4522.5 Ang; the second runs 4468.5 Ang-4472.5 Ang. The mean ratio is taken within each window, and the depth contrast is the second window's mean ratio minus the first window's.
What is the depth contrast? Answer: 0.0123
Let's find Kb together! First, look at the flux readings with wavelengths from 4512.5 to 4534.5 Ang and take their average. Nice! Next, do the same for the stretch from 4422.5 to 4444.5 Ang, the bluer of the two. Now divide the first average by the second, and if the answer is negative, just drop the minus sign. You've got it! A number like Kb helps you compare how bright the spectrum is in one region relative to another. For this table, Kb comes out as 1.01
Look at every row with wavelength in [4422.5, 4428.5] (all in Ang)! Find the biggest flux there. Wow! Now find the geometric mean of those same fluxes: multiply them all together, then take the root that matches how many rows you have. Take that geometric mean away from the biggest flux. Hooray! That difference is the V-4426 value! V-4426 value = 0.30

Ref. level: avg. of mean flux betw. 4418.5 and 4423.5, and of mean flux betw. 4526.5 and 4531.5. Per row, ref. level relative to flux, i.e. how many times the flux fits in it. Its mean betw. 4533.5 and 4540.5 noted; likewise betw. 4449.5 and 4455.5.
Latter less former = 0.02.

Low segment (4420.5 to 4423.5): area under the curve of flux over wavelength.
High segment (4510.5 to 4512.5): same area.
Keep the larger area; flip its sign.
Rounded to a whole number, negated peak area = -38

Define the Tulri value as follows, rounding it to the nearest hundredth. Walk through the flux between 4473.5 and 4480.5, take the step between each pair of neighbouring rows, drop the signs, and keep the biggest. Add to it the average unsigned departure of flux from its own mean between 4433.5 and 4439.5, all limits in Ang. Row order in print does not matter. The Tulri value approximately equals 0.85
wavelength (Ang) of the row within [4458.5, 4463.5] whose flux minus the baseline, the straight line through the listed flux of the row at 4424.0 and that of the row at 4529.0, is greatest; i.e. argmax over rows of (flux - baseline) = 4463.0 Ang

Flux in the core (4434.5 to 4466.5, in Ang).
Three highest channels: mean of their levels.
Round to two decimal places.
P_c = 12.70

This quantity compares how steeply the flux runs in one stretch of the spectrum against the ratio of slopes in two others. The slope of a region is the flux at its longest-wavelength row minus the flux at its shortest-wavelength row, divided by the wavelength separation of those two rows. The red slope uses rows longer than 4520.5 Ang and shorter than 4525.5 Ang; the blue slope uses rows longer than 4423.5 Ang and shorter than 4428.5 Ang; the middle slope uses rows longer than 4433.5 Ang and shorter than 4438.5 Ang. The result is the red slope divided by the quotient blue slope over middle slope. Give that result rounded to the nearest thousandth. 0.500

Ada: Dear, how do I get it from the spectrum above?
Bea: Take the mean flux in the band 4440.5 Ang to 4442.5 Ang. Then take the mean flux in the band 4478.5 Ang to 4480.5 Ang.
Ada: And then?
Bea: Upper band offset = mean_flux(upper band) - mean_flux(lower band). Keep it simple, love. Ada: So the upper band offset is 0.5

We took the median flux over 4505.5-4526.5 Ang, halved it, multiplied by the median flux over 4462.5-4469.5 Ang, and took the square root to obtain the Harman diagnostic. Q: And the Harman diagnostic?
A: 8.80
